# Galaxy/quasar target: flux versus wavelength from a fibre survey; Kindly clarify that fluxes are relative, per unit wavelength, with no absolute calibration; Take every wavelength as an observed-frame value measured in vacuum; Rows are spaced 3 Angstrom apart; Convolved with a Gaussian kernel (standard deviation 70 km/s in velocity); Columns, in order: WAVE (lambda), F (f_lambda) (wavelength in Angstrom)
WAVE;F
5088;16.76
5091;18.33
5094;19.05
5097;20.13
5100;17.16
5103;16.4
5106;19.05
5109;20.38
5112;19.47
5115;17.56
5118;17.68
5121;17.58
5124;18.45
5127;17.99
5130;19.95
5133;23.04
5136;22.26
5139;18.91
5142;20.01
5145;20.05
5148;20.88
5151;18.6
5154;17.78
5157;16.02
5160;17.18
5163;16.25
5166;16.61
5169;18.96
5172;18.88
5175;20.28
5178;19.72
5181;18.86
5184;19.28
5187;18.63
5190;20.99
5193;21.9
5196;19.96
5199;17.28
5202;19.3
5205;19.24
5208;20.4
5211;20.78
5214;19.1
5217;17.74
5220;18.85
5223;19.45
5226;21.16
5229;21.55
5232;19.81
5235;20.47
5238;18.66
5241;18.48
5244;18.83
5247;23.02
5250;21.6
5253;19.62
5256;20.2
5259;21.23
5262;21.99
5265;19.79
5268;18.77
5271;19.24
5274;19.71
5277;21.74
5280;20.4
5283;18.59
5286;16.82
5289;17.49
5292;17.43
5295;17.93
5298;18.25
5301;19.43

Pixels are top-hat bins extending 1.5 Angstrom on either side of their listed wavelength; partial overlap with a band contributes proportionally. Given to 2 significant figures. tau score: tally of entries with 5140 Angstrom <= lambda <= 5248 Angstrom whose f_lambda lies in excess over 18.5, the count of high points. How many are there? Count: 28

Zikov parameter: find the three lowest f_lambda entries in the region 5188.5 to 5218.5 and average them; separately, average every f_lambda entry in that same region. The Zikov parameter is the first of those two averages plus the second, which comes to 37.7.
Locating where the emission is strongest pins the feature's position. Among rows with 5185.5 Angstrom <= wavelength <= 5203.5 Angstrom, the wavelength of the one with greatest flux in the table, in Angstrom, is 5193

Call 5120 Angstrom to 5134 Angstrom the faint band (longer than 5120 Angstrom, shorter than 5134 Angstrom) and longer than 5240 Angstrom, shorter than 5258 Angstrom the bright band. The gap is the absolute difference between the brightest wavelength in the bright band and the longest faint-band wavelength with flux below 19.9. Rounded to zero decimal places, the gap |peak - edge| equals 120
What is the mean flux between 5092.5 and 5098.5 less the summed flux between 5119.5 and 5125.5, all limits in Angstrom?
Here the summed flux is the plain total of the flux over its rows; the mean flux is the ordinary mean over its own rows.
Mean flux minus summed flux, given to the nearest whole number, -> -16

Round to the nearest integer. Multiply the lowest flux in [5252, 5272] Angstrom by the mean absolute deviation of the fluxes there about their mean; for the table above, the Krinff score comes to 16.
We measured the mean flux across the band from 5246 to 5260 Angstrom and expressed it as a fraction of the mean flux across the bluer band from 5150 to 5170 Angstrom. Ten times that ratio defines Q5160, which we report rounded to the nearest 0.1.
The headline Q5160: 12.2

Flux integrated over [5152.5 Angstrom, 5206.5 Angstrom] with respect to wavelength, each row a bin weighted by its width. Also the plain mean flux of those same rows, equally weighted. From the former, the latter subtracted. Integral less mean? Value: 993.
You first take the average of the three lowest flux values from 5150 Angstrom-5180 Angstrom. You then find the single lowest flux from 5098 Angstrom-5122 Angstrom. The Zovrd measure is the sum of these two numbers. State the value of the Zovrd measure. 32.7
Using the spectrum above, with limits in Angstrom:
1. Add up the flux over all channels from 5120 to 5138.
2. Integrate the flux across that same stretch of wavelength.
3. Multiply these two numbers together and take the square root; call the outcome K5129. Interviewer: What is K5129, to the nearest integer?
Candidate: 207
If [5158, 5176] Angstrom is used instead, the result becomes 187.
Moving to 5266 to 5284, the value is 205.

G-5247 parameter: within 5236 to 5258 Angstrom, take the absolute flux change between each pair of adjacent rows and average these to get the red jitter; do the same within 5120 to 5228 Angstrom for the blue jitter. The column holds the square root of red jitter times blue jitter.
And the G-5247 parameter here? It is 1.35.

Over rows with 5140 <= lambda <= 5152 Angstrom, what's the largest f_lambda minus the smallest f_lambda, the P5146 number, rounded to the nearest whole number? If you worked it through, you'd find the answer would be 2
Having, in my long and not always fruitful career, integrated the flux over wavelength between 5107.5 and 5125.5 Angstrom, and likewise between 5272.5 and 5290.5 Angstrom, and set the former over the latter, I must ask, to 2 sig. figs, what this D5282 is 0.97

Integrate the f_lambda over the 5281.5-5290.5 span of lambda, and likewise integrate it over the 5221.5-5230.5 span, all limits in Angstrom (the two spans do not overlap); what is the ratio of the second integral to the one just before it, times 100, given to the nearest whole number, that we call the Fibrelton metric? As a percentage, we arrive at 118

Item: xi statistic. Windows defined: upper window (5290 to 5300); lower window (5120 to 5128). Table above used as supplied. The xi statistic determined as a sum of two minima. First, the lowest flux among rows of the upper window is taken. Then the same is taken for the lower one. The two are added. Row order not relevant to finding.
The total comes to 35.0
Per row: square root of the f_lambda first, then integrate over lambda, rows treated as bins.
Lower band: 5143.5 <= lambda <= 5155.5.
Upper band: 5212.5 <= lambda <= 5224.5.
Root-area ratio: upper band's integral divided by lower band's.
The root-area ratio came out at 0.99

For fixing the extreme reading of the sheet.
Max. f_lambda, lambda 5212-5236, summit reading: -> 21.55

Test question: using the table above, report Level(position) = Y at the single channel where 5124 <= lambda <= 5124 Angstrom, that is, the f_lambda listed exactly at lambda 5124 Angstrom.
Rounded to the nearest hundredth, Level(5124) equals 18.45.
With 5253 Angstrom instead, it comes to 19.62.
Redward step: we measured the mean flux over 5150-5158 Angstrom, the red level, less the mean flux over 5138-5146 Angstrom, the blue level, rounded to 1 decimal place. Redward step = -2.2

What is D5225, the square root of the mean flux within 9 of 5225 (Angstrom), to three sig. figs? 4.45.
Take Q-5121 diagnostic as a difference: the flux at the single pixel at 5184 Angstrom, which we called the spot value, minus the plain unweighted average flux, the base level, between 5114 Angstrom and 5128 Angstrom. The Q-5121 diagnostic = 1.4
